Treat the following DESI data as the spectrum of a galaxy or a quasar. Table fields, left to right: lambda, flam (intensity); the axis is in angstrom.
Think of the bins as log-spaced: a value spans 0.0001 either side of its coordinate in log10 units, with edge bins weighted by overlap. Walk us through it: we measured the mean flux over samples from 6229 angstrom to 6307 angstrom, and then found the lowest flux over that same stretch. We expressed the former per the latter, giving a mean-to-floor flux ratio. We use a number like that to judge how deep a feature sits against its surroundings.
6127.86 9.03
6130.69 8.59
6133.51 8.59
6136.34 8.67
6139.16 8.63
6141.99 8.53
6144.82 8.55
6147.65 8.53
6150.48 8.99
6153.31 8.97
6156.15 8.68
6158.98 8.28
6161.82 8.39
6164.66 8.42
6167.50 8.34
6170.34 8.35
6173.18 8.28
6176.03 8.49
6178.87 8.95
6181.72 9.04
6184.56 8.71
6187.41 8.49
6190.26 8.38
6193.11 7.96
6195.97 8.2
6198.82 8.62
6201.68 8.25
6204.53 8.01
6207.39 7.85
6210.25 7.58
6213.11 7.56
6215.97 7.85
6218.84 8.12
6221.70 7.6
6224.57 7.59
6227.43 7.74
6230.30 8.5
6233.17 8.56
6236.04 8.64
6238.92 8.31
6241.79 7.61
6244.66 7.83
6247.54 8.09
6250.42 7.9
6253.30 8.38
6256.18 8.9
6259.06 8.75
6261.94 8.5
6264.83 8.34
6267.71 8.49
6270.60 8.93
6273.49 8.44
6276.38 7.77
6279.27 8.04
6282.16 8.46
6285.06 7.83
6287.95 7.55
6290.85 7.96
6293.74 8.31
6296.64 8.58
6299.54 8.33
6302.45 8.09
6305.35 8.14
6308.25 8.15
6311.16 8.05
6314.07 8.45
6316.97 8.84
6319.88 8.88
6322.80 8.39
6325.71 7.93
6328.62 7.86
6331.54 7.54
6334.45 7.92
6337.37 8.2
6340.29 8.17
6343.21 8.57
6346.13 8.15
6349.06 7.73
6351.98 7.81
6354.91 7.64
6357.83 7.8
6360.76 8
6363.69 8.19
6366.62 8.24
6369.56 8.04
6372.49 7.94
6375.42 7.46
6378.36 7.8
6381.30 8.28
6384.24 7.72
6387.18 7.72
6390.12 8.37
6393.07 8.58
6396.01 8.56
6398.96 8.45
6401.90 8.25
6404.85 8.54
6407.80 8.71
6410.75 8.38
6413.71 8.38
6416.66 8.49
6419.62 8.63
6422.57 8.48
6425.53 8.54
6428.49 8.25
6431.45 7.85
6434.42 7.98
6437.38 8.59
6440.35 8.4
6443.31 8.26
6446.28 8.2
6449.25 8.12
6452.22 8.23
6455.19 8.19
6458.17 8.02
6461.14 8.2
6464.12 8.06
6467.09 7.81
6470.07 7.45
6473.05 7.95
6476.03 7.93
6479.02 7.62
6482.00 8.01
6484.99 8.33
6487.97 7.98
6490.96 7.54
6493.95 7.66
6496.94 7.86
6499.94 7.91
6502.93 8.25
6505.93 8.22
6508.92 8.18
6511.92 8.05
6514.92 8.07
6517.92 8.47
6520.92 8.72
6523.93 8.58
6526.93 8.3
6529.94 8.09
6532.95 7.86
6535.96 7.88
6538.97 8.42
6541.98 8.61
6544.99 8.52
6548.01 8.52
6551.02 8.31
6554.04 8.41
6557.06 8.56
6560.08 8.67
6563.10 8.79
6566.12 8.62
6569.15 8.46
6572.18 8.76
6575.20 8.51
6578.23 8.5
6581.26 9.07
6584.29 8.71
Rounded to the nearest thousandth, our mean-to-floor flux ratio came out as 1.095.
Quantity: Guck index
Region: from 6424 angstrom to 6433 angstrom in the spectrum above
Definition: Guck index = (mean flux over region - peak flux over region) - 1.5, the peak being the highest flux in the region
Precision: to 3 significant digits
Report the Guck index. -1.83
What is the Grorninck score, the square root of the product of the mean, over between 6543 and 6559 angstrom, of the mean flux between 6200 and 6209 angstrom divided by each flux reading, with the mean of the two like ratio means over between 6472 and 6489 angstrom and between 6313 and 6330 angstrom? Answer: 0.967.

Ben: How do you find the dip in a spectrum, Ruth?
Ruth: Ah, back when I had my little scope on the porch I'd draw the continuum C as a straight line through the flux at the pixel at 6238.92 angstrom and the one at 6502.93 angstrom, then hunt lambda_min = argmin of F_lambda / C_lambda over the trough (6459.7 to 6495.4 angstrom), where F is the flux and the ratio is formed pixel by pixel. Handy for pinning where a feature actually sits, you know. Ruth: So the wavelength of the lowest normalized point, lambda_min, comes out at 6470.07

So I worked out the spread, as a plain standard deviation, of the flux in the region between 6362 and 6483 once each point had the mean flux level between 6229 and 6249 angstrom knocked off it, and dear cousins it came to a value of 0.32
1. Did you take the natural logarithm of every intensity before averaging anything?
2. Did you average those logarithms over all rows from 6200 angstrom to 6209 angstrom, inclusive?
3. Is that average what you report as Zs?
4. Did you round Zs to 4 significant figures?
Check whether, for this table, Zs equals 2.084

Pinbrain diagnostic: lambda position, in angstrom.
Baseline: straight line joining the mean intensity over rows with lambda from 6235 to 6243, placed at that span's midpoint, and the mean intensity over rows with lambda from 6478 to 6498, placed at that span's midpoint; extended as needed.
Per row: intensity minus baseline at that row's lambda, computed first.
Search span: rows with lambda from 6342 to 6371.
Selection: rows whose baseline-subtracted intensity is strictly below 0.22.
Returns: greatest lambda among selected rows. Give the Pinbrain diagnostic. 6369.56 angstrom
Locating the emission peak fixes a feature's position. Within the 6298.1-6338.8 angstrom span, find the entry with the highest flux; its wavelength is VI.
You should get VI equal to 6319.88 angstrom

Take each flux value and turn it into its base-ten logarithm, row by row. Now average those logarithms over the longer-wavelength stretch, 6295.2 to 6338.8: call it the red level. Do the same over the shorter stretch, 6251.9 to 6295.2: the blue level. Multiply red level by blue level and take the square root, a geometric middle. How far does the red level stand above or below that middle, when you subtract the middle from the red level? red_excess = -0.002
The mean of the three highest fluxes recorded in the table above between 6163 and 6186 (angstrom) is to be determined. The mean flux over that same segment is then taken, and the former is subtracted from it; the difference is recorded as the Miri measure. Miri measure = -0.33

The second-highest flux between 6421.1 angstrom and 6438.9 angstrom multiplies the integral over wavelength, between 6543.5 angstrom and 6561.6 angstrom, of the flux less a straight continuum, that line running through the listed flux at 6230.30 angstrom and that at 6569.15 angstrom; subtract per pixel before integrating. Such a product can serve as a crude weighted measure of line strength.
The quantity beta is 6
